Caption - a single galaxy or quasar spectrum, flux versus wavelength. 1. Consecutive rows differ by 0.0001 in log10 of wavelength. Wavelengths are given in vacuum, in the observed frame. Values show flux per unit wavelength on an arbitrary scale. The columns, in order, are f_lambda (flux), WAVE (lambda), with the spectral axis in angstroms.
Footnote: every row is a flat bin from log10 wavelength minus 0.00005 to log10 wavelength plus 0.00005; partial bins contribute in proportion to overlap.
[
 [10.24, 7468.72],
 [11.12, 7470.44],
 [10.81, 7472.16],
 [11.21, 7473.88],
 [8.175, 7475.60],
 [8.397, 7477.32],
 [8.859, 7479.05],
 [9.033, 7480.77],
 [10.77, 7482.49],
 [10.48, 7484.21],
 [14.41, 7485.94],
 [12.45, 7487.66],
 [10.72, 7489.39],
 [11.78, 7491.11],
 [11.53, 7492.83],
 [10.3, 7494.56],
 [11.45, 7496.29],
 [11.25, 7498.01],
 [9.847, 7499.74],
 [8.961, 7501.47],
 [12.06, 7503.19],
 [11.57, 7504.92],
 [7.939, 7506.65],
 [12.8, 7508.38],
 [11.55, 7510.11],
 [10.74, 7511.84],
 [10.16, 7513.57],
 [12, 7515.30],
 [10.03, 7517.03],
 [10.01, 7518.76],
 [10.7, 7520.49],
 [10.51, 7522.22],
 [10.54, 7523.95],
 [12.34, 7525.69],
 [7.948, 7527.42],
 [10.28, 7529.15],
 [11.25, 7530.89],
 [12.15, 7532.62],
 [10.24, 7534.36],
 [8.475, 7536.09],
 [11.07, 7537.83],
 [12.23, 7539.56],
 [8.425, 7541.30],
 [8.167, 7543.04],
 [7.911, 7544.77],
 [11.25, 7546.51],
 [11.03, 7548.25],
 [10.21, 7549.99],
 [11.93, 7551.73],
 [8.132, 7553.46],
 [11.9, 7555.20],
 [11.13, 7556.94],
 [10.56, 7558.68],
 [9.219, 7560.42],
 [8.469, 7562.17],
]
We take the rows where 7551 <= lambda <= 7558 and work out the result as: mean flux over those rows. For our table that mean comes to 10.8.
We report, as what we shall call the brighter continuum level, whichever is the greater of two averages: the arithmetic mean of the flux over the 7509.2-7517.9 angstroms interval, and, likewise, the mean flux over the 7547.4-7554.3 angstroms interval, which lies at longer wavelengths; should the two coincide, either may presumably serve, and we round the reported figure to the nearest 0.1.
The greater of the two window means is 10.9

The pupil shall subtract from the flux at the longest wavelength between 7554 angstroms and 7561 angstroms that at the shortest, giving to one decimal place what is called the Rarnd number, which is -2.7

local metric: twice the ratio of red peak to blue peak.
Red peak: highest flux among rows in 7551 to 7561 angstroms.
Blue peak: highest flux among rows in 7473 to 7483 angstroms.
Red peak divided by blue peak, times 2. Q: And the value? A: 2.13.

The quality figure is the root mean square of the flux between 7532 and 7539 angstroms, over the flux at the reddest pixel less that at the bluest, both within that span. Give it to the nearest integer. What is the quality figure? -10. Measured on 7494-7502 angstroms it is -8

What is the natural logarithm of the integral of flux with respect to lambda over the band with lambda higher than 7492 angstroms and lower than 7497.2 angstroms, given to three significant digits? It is 4.05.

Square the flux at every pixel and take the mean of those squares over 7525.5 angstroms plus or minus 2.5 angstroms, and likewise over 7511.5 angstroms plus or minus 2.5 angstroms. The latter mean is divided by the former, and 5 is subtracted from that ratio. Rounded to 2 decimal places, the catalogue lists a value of -3.92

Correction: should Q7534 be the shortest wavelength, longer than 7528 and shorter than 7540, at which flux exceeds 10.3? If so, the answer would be 7530.89 angstroms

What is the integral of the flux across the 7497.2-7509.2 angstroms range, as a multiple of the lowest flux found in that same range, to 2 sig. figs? 16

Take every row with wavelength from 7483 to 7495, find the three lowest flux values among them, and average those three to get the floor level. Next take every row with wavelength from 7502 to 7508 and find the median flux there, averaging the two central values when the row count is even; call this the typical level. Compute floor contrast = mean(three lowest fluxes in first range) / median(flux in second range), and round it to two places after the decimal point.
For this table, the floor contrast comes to 0.91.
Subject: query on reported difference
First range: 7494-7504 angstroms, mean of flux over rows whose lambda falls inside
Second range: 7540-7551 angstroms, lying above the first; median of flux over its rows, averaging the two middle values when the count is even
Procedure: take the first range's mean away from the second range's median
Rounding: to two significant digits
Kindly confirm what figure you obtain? -1.3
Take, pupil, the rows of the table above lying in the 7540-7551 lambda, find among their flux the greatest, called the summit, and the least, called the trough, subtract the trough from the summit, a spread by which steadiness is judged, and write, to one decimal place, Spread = 3.3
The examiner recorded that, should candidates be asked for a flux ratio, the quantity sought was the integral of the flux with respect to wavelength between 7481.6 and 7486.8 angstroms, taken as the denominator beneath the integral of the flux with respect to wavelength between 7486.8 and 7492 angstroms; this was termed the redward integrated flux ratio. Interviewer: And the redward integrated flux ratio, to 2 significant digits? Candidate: 0.98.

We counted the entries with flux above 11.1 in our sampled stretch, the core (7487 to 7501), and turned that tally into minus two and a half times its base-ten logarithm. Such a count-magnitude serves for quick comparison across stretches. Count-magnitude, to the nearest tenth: -1.7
